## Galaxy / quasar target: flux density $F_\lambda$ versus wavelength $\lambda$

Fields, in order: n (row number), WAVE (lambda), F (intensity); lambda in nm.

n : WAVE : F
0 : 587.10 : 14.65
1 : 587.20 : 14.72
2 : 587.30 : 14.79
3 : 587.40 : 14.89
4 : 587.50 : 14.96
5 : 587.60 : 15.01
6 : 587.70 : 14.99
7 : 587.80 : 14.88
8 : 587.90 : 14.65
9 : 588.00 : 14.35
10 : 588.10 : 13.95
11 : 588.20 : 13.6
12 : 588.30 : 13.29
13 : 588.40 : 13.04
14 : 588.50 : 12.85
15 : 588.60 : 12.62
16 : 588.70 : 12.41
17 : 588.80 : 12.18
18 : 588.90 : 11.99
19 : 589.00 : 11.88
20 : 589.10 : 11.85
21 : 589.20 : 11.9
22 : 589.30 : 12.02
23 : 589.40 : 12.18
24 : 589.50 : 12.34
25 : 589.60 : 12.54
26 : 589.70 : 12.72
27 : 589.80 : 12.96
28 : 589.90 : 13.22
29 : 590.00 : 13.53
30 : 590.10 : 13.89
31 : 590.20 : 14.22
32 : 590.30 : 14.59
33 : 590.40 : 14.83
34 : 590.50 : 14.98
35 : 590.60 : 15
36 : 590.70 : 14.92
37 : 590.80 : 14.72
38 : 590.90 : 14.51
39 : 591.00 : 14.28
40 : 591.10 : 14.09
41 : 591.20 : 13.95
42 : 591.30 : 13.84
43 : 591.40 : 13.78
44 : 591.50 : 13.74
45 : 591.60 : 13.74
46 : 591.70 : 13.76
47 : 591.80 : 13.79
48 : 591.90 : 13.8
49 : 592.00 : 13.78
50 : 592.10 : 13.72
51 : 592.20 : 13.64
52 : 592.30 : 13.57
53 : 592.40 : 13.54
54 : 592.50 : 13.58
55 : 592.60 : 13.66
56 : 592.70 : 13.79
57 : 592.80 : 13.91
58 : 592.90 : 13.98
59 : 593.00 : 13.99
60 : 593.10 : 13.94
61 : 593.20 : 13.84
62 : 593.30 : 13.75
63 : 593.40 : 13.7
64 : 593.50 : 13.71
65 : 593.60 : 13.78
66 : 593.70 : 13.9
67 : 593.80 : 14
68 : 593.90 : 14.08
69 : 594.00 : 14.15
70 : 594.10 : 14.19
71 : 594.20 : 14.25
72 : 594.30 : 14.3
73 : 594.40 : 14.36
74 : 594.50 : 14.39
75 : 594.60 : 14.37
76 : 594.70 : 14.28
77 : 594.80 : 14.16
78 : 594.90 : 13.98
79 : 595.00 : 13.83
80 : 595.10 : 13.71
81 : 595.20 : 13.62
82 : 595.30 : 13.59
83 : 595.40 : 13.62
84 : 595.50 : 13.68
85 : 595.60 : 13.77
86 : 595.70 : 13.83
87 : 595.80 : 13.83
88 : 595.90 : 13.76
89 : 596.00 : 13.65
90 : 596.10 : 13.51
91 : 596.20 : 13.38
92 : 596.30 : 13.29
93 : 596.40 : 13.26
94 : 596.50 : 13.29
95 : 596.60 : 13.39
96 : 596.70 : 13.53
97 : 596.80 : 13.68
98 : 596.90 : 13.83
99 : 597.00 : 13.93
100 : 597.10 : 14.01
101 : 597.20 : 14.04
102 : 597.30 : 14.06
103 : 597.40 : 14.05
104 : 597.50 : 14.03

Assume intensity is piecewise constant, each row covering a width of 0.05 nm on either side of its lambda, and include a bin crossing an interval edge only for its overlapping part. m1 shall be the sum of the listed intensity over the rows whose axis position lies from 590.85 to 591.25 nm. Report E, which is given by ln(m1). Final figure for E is 4.0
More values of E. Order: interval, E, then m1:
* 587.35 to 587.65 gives 3.8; 45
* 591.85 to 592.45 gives 4.4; 82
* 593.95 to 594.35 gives 4.0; 57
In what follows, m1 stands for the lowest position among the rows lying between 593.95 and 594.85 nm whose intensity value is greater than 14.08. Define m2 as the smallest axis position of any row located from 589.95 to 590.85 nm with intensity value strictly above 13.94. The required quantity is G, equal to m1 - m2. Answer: 3.80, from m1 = 594.00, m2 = 590.20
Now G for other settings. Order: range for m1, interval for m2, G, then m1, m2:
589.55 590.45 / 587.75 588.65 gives 2.40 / 590.20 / 587.80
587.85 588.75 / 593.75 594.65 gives -5.90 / 587.90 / 593.80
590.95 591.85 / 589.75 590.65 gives 0.80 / 591.00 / 590.20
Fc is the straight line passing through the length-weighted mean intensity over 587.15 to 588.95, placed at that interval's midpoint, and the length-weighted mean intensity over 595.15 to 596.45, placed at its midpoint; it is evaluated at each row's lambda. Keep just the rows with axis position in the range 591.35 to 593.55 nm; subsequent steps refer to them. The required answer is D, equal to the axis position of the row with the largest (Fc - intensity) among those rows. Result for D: 592.40 nm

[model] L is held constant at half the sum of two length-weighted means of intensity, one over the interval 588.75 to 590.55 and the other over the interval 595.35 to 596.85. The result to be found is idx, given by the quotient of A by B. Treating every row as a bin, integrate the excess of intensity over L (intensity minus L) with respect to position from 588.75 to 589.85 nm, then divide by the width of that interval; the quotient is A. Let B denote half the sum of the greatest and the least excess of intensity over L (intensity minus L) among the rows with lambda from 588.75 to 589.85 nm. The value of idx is 1.2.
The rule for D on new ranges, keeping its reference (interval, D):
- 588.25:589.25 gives 589.10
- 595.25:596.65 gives 596.40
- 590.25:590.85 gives 590.30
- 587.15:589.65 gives 589.10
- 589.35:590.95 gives 589.40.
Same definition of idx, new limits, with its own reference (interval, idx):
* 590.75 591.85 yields 0.8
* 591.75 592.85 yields 1.0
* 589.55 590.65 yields 1.2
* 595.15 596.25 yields 1.2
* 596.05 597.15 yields 0.8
